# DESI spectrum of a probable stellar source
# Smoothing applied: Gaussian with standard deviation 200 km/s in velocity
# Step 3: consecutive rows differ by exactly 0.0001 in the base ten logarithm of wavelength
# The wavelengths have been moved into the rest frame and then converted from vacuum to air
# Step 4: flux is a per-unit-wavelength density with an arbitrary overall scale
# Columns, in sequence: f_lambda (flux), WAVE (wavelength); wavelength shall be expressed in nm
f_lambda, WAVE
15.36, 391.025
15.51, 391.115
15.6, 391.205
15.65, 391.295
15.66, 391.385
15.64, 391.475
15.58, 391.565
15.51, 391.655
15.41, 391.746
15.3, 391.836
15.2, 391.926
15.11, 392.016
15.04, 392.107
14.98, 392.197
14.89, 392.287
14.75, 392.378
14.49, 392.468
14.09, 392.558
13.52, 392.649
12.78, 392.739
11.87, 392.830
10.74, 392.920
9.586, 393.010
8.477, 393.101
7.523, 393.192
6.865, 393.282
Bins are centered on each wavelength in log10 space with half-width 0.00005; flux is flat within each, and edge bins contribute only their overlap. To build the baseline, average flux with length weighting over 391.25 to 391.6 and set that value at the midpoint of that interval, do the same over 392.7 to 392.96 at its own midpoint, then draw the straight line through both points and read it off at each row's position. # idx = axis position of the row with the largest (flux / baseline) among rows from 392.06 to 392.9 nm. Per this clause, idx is 392.468 nm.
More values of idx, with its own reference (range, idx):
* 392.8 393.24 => 392.830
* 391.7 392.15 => 392.107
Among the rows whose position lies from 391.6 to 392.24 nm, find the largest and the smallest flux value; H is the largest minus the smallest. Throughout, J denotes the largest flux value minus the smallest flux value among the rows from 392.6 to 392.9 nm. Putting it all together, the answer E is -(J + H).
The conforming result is -2.2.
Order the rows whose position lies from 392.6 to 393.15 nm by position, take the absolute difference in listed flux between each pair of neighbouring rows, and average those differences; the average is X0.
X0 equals 1.01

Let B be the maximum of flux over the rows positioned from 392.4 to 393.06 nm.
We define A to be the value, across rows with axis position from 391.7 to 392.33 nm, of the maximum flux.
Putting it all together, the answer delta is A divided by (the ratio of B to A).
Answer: 16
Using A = 15.41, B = 14.49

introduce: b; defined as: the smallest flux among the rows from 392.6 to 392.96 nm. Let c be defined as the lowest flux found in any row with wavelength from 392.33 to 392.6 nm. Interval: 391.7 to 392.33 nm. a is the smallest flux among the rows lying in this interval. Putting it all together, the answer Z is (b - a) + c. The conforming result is 9.9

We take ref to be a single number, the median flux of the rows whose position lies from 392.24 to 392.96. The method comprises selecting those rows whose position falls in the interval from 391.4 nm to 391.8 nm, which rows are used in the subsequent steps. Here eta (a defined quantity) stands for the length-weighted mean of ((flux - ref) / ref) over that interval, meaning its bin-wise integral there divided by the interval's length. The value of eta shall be 0.13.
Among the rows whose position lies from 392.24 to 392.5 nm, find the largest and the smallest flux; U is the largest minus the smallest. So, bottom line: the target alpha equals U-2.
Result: -1.6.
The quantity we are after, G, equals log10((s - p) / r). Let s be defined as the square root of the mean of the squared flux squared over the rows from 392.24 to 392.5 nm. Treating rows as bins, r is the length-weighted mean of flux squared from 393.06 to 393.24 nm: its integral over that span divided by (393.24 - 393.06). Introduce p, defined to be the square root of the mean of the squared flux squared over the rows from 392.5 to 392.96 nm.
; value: -0.08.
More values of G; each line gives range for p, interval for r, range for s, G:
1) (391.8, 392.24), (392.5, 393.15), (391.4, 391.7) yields -1.00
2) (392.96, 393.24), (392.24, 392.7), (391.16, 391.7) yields -0.09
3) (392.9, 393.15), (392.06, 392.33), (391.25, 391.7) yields -0.18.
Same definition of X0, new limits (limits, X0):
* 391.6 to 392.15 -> 0.09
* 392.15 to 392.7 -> 0.29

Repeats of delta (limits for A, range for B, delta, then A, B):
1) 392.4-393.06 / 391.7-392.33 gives 14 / 14.49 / 15.41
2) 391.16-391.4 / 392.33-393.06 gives 17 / 15.66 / 14.75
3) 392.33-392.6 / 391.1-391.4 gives 14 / 14.75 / 15.66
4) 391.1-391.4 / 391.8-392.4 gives 16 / 15.66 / 15.3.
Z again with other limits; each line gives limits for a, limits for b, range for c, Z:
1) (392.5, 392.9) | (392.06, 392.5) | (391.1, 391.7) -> 18.1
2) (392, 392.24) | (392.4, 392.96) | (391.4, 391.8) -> 11.2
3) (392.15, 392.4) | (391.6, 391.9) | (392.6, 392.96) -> 11.3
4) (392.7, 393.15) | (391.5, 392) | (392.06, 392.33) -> 21.6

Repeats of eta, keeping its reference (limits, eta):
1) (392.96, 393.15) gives -0.34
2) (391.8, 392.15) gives 0.10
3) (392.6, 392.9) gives -0.09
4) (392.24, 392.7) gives 0.04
